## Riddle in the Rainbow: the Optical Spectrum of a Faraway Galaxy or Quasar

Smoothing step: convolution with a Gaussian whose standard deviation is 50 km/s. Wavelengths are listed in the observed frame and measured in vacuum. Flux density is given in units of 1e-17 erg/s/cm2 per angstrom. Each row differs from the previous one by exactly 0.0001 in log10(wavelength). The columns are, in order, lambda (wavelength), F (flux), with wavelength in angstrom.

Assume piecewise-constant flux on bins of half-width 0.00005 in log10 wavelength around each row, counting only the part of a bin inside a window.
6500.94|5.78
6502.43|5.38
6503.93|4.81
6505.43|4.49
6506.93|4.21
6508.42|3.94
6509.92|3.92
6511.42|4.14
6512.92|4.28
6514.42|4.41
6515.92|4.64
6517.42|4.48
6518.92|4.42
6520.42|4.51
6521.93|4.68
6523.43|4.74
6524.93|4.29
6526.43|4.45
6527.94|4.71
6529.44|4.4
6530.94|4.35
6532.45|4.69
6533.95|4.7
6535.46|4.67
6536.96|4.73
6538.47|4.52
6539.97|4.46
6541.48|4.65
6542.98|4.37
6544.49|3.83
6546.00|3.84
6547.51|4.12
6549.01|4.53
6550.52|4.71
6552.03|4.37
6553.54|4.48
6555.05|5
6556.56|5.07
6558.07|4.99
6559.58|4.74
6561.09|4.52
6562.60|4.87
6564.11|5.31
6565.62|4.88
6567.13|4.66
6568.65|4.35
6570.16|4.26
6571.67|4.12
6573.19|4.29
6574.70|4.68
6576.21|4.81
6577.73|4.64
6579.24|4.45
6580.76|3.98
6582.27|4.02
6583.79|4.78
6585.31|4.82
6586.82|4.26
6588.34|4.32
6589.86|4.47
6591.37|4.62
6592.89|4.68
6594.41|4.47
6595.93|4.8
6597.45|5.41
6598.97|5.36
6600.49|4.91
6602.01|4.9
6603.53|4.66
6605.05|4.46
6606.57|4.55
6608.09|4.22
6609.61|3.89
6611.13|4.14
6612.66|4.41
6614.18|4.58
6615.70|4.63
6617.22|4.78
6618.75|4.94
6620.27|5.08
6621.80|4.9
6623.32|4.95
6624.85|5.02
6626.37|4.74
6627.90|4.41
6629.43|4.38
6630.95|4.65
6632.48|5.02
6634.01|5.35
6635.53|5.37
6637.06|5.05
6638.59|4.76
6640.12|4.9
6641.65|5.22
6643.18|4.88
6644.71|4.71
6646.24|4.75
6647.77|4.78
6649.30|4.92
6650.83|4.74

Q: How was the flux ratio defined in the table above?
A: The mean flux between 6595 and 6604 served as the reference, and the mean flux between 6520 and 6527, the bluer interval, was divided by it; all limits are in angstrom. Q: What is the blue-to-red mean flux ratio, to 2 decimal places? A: 0.91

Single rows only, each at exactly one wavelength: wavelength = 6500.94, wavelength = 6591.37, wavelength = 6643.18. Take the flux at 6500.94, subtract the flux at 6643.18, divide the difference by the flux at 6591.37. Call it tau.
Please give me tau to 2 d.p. 0.19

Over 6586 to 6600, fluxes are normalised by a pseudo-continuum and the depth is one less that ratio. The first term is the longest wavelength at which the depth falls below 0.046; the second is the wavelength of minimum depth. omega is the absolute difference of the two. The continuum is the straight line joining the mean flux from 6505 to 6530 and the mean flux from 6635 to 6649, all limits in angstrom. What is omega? 1.5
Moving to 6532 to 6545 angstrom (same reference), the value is 6.0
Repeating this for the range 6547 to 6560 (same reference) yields 3.0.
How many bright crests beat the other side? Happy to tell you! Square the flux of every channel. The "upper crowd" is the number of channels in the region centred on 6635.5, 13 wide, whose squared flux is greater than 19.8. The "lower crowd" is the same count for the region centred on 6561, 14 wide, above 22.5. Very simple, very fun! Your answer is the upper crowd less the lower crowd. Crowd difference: 2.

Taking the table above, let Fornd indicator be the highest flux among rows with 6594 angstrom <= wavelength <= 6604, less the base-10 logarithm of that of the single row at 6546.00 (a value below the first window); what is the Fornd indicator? 4.83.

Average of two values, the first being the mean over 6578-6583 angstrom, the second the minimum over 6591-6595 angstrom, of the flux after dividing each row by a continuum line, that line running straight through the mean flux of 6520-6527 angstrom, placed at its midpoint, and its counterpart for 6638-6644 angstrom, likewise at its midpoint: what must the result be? 0.91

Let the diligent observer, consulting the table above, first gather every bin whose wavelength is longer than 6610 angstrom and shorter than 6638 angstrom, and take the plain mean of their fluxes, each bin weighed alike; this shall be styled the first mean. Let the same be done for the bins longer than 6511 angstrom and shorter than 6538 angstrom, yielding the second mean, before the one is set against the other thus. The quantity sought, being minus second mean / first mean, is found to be -0.94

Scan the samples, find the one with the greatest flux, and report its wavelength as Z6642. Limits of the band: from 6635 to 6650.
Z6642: 6635.53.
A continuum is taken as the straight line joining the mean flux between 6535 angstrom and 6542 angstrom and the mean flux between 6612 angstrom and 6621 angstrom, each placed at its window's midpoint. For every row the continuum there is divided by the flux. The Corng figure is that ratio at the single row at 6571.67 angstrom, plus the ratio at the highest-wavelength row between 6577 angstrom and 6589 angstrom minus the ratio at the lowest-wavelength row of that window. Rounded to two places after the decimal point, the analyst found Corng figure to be 1.21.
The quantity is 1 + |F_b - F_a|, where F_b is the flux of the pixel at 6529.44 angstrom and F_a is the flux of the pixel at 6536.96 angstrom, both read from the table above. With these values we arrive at 1.3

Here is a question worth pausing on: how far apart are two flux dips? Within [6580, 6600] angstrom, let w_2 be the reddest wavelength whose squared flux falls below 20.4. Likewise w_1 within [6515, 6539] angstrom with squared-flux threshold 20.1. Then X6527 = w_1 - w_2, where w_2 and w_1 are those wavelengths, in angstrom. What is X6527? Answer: -63.5 angstrom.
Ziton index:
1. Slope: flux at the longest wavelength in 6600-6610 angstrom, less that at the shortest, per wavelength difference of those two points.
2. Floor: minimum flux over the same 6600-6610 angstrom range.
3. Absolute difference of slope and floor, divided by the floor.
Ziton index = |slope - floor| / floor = 1.03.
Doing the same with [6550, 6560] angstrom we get 1.00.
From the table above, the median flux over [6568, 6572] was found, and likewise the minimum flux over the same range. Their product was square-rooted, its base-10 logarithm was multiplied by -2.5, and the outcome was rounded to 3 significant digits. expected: -1.56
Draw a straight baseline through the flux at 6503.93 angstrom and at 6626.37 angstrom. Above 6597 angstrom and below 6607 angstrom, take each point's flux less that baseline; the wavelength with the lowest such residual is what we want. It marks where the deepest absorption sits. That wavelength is 6605.05 angstrom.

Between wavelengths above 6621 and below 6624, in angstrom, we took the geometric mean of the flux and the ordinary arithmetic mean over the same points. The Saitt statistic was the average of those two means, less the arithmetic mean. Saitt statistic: 0.000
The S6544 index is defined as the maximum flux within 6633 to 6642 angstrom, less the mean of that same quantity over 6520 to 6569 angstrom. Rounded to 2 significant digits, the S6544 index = 0.79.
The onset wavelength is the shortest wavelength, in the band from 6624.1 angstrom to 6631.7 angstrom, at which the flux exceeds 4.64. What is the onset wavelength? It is 6624.85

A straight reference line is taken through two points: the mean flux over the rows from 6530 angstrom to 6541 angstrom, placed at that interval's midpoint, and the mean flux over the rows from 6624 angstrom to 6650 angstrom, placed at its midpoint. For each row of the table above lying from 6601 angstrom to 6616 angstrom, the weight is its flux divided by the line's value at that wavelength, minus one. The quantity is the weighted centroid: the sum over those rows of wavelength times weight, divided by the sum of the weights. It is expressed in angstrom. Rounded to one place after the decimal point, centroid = 6610.0 angstrom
